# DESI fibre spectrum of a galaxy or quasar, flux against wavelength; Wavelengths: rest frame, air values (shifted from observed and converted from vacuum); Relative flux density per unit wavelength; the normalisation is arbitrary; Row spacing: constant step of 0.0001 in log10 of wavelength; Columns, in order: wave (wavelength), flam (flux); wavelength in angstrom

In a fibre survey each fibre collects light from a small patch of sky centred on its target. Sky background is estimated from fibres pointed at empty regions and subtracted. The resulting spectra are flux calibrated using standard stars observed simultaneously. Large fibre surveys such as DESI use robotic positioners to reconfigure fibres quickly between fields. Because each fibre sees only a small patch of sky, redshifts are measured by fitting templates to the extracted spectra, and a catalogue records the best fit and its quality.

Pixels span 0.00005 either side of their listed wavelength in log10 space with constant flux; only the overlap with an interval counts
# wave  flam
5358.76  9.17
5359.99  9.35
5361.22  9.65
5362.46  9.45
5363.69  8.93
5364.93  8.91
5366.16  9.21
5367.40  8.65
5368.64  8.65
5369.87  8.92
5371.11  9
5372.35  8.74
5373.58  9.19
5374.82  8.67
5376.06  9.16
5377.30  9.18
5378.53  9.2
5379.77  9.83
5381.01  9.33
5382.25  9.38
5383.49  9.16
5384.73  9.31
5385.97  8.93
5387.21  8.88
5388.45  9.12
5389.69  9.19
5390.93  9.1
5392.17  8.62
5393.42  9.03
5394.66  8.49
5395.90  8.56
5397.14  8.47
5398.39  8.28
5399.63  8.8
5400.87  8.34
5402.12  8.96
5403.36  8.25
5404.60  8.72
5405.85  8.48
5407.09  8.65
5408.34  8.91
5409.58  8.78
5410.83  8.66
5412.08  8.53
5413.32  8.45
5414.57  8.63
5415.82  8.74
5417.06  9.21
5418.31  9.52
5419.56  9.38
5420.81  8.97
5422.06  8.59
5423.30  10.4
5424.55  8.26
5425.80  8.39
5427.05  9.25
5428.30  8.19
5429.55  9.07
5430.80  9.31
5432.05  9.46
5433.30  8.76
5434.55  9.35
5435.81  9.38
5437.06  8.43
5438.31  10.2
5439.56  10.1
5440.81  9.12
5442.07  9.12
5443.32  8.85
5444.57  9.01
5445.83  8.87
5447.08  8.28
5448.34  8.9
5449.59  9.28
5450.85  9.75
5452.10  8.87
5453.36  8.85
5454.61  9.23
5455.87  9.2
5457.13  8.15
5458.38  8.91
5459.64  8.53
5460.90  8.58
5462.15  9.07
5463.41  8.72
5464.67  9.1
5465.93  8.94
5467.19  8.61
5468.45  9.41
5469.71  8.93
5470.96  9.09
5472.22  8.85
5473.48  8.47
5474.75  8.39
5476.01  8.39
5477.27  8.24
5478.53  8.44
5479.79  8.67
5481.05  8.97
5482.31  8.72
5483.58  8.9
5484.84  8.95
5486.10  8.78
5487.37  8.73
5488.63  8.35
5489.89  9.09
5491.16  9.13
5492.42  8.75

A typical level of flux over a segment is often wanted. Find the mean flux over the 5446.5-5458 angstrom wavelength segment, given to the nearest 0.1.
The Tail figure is 8.9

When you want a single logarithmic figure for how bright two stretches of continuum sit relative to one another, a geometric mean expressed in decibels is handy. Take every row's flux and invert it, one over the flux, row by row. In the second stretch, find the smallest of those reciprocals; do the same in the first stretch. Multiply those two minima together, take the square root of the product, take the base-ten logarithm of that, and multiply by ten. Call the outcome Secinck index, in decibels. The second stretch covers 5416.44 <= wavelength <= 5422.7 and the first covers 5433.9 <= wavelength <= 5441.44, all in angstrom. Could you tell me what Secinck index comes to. -9.94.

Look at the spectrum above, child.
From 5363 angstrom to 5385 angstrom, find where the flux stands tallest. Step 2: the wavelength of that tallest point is 5379.77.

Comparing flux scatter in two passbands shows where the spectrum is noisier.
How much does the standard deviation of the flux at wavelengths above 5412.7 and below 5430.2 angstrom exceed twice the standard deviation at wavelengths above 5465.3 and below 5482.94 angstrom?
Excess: -0.1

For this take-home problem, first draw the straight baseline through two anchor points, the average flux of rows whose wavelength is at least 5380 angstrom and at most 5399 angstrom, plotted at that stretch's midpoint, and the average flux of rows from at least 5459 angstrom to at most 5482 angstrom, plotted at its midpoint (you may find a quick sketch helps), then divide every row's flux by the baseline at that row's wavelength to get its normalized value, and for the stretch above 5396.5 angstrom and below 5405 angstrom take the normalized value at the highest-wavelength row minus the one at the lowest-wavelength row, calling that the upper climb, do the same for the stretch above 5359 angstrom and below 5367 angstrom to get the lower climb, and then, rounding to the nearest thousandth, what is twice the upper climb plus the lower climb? 0.046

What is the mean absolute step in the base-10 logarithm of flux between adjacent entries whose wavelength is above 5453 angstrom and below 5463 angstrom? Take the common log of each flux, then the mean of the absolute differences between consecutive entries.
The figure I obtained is 0.0224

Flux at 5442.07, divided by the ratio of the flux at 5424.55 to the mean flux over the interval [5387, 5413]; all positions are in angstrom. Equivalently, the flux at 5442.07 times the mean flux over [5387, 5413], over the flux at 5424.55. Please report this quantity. 9.6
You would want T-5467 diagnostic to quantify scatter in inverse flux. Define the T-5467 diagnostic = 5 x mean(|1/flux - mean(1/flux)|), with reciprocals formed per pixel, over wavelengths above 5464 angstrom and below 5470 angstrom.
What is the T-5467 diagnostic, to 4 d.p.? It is 0.0126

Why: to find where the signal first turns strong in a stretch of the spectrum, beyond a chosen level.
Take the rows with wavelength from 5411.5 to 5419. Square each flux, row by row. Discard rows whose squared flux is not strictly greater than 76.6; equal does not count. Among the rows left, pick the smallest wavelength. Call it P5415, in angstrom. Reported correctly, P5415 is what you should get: 5417.06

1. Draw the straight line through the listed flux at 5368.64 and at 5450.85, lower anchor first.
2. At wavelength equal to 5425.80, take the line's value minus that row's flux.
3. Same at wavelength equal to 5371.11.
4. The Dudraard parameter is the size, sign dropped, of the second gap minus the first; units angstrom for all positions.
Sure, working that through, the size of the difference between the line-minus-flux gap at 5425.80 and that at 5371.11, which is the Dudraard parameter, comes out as 1.3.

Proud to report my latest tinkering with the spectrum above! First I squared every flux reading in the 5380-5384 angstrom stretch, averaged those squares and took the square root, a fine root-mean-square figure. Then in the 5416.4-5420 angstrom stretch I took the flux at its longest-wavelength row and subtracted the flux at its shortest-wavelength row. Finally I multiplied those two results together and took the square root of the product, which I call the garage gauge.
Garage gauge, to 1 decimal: 1.3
